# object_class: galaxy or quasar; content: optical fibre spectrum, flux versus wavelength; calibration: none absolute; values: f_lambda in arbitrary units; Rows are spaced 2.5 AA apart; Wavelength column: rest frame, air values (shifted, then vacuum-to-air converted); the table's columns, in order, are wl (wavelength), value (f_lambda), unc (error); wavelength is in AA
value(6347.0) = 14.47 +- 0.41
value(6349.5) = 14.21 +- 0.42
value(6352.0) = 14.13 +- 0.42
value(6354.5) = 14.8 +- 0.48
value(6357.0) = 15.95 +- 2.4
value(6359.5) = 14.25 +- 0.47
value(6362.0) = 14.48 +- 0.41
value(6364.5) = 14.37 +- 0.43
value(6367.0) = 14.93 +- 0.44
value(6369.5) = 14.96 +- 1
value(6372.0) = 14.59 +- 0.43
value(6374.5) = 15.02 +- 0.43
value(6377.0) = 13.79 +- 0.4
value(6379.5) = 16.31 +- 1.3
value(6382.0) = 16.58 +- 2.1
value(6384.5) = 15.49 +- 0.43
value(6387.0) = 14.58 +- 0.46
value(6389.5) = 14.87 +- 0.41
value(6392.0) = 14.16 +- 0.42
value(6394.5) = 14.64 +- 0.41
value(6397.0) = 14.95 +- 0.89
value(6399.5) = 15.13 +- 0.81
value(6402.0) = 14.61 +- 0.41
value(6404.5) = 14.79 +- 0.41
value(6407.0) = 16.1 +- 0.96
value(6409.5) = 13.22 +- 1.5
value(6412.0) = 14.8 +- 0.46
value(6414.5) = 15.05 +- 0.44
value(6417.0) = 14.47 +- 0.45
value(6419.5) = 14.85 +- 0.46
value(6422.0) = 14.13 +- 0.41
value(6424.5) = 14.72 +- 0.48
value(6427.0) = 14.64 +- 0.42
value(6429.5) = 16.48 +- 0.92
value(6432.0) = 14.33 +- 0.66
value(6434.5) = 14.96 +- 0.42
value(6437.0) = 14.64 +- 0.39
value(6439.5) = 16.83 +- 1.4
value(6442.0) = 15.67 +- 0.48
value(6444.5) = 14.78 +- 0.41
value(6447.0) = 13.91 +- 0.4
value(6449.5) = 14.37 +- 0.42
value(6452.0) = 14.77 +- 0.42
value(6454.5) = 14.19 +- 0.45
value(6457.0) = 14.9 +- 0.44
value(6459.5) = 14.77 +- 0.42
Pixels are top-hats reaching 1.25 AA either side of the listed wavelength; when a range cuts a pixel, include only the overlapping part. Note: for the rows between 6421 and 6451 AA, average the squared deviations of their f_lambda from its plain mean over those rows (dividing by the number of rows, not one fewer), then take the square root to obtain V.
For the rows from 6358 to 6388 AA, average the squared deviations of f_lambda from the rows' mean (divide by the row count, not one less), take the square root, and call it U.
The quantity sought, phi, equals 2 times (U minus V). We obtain -0.17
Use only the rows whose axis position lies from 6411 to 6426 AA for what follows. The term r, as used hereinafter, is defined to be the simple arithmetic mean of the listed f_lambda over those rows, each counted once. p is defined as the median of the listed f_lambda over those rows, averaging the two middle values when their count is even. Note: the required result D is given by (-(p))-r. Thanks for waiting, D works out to -29.4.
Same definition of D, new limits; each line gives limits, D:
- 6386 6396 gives -29.2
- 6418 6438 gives -29.5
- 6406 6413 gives -29.5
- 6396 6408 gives -30.1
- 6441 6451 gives -29.3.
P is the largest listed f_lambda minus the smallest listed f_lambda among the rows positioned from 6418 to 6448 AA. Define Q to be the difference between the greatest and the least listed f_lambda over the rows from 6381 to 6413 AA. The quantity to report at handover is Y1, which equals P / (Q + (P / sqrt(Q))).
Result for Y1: 0.59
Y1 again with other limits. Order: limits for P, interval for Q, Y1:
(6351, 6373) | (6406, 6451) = 0.40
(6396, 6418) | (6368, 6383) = 0.64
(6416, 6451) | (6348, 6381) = 0.67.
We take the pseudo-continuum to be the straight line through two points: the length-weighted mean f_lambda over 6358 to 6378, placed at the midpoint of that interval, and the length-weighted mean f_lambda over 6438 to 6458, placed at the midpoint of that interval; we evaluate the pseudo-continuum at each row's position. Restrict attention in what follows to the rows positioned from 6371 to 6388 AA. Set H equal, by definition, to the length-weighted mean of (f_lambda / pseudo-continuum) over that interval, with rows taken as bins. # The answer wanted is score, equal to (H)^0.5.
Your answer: 1.02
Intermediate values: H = 1.04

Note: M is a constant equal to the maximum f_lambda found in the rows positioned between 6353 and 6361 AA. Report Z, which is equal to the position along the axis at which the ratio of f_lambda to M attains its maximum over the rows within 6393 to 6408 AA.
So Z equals 6407.0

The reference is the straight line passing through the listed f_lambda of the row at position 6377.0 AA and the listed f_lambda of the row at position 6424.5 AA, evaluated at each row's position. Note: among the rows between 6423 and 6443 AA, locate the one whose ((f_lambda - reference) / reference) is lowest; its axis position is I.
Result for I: 6432.0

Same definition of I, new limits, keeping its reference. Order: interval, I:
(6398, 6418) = 6409.5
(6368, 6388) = 6377.0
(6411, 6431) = 6422.0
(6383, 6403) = 6392.0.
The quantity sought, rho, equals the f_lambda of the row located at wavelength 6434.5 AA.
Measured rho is 14.96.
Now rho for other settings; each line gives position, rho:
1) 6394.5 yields 14.64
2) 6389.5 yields 14.87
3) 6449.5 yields 14.37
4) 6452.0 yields 14.77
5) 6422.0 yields 14.13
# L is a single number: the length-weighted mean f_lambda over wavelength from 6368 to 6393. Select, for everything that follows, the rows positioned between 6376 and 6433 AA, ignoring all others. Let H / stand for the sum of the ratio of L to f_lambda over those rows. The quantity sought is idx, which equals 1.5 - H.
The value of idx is -22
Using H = 23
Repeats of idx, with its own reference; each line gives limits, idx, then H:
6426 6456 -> -11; 12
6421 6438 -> -6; 7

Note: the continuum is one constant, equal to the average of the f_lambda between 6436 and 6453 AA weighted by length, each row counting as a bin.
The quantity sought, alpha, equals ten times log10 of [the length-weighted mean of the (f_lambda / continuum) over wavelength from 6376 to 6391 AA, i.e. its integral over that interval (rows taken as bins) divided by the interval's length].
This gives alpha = 0.078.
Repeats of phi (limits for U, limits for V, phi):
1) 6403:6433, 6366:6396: 0.08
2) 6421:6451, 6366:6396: 0.21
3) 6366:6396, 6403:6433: -0.08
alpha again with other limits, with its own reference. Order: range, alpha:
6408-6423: -0.163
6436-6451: 0.009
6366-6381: -0.013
